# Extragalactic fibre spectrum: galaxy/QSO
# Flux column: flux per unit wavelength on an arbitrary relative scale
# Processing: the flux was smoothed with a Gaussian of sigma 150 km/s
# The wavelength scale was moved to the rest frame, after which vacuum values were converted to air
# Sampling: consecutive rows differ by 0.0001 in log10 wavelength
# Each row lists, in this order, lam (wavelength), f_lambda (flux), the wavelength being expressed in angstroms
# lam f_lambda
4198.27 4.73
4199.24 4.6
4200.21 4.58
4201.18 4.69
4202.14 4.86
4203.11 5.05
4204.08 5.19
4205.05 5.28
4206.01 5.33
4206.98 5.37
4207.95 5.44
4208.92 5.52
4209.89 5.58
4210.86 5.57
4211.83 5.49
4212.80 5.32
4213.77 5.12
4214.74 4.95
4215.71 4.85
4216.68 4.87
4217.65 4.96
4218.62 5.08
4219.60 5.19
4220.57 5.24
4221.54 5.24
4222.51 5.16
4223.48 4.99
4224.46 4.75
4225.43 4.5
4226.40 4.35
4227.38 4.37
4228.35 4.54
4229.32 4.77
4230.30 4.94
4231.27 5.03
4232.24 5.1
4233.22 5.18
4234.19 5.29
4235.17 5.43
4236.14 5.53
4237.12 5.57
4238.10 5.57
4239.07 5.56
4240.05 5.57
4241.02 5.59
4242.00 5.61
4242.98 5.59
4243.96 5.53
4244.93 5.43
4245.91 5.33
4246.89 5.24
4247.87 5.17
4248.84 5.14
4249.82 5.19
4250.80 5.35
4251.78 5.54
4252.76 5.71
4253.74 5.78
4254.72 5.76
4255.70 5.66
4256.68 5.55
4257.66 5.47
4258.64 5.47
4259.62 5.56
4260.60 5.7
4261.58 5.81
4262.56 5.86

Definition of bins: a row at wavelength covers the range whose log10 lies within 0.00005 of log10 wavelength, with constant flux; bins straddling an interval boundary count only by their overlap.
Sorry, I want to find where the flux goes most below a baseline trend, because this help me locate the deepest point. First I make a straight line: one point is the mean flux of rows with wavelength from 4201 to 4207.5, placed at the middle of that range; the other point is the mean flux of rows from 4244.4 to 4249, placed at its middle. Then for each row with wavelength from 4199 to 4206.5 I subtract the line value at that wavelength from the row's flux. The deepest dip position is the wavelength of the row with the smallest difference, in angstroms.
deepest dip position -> 4200.21 angstroms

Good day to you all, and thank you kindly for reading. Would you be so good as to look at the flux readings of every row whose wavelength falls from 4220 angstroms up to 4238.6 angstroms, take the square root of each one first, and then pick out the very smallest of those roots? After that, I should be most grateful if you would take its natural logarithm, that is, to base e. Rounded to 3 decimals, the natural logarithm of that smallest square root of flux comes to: 0.735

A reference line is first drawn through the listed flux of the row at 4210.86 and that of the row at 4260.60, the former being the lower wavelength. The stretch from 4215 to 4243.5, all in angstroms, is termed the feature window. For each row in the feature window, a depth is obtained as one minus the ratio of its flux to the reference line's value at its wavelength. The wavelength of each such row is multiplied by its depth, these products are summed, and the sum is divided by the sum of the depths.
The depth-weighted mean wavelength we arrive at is 4225.8 angstroms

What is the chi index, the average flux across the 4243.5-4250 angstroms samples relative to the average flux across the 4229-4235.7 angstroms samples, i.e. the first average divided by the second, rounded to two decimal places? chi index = 1.04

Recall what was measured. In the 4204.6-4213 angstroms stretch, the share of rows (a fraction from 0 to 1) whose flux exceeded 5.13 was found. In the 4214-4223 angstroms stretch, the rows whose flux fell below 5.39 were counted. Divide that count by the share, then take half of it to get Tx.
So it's 4.5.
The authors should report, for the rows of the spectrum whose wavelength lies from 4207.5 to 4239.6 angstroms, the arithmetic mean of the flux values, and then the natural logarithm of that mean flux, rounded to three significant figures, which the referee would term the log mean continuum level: 1.63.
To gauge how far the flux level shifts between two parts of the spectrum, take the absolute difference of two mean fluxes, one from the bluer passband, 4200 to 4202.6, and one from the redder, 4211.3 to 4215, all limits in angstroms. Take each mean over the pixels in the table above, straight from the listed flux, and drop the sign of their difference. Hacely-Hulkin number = 0.51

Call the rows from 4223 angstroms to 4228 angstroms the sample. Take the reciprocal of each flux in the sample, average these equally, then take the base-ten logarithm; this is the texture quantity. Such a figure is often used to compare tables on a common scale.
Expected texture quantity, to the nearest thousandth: -0.661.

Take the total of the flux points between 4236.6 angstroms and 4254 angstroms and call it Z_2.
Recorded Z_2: 98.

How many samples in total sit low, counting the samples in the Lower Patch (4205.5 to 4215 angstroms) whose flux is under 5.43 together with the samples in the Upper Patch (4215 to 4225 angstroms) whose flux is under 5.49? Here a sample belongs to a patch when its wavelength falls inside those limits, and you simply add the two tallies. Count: 15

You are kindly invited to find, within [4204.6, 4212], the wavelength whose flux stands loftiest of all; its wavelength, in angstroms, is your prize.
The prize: 4209.89 angstroms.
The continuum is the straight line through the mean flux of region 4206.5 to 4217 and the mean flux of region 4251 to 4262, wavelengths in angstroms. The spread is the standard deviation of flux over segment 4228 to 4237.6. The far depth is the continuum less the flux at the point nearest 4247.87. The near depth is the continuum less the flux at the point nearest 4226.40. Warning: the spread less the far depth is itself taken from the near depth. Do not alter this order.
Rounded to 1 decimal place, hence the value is 1.1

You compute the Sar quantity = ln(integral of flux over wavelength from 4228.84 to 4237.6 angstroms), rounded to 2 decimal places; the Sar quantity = 3.82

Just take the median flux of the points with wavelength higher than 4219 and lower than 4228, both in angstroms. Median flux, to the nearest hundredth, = 4.99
